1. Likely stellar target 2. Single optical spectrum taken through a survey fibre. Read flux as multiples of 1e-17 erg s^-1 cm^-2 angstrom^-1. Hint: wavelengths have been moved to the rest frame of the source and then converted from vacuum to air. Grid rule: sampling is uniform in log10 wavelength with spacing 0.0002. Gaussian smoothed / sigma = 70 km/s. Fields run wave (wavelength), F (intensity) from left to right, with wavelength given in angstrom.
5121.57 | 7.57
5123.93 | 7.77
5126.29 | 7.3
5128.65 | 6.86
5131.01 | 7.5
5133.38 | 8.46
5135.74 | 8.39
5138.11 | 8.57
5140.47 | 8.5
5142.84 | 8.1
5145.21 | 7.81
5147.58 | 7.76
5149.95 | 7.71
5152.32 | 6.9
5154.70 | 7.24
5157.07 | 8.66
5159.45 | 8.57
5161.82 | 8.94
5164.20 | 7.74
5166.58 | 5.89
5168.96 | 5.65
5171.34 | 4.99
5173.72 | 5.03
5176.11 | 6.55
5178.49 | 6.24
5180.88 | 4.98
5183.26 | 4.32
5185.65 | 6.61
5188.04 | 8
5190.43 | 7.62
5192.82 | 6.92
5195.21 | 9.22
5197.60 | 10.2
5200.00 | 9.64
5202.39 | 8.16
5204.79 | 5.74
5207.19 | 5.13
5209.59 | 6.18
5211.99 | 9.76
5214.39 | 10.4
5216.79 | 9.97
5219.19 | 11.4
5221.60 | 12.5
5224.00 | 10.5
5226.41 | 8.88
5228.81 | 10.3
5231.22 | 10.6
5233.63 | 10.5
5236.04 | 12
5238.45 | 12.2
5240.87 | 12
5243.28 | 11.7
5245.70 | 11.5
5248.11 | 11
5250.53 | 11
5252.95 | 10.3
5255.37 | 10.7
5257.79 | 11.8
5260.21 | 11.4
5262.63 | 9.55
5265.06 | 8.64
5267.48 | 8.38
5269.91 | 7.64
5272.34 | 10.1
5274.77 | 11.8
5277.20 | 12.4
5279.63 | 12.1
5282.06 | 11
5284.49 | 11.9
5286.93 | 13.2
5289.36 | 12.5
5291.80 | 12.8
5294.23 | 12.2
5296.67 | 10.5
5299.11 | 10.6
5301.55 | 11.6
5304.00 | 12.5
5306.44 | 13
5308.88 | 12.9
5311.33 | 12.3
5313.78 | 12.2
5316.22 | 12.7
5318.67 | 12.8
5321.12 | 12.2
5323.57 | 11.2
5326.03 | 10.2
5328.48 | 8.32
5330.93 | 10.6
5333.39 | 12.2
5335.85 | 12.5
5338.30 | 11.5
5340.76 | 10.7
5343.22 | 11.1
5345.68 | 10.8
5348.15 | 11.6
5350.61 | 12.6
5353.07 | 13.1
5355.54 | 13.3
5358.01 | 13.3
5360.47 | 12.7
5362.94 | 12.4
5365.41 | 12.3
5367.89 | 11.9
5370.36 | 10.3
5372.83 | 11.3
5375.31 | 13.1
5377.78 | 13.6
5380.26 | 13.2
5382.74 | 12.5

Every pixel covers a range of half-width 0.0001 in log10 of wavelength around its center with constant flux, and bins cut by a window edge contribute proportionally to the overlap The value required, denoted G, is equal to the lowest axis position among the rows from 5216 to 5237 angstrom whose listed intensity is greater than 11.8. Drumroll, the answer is 5221.60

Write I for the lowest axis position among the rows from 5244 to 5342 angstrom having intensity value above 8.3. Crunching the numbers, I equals 5245.70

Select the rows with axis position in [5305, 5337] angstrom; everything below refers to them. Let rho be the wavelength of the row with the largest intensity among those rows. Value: 5306.44 angstrom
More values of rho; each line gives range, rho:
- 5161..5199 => 5197.60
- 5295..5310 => 5306.44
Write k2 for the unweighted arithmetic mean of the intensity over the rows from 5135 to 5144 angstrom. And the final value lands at 8.4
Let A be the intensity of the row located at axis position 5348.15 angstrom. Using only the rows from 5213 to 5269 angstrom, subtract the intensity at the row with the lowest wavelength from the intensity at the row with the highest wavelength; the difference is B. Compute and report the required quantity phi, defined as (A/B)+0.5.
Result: -5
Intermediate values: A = 11.6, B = -2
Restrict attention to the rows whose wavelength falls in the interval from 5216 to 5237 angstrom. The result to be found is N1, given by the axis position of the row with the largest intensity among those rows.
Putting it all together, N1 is 5221.60 angstrom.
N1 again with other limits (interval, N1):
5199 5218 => 5214.39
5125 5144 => 5138.11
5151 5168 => 5161.82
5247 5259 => 5257.79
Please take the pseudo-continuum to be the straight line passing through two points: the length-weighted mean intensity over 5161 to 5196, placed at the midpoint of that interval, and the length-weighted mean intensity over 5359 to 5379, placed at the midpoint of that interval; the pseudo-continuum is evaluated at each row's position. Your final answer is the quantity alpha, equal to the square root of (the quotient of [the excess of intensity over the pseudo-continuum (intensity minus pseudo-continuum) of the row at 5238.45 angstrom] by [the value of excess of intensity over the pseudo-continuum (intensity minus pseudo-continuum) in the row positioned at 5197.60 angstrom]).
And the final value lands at 1.1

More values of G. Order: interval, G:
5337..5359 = 5350.61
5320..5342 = 5321.12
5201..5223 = 5221.60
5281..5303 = 5284.49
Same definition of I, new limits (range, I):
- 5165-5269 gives 5195.21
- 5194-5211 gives 5195.21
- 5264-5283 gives 5265.06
